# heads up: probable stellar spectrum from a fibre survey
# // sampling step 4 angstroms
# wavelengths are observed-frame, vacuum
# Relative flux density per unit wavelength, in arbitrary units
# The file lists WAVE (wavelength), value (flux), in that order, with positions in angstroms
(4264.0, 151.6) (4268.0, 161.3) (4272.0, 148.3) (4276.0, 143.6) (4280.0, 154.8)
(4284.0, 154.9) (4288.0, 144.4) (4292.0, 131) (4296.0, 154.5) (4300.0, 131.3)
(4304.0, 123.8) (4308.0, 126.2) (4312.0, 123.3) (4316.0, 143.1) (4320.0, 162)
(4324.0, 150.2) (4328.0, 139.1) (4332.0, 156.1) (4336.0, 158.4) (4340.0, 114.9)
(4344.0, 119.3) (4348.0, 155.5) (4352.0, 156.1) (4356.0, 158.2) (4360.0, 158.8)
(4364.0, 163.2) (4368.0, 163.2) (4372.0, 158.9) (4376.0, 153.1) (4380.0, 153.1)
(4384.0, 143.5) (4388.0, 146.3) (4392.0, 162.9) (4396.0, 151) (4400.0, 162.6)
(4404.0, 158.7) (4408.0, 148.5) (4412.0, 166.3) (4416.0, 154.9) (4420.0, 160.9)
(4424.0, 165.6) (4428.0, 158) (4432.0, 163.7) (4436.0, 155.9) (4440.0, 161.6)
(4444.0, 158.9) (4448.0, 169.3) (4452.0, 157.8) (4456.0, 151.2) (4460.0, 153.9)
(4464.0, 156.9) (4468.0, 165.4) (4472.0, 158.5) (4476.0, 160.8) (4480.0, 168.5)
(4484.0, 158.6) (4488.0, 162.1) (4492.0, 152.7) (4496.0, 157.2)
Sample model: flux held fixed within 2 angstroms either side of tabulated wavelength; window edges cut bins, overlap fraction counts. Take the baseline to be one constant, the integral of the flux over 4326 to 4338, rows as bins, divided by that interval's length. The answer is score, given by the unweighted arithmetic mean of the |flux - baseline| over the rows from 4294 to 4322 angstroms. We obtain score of 17.5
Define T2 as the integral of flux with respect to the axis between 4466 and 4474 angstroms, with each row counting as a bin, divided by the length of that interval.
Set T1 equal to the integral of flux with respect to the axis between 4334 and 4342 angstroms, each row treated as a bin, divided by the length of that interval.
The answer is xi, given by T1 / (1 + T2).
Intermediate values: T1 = 137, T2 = 162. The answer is 0.84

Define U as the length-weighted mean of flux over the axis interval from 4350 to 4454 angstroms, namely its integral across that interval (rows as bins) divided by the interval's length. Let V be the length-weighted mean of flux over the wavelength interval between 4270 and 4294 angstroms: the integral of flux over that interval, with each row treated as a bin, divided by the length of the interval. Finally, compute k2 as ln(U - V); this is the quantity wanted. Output 2.5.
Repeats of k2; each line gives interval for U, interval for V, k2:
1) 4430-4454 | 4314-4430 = 2.1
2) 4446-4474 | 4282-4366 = 2.7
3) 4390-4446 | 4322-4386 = 2.2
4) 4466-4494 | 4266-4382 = 2.6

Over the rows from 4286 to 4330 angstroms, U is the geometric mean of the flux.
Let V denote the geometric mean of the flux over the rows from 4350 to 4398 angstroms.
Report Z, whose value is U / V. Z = 0.89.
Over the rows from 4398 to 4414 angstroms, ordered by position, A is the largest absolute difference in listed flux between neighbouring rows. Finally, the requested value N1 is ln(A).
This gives 2.88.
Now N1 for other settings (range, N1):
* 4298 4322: 2.99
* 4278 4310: 3.16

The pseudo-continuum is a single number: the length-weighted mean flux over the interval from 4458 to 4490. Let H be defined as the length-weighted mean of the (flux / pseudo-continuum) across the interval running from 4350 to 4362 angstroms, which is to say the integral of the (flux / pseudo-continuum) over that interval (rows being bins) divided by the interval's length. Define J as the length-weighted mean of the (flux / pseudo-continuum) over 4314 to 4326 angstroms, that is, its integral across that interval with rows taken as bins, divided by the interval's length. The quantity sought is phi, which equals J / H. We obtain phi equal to 0.96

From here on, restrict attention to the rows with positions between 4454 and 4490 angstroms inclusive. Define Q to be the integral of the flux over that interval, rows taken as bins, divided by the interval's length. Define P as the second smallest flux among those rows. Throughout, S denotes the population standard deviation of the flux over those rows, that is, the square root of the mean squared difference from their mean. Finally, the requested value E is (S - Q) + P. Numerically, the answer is -1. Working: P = 153.9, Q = 160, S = 5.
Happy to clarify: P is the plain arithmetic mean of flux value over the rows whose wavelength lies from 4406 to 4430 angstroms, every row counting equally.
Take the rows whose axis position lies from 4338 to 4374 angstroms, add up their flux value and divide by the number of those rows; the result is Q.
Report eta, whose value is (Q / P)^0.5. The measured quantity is 0.97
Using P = 159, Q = 150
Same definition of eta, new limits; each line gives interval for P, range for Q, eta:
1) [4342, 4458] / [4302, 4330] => 0.94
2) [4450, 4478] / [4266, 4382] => 0.96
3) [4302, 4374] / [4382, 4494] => 1.04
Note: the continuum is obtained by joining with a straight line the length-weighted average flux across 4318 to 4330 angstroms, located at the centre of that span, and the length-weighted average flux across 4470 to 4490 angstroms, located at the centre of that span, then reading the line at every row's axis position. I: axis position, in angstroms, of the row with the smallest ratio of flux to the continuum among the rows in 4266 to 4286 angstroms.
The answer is 4276.0 angstroms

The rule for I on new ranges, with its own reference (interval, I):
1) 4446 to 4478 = 4456.0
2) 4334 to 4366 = 4340.0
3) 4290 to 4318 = 4312.0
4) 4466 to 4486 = 4484.0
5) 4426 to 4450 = 4436.0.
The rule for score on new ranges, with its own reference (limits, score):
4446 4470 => 7.9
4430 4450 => 10.7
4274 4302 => 9.3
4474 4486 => 11.4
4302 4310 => 26.2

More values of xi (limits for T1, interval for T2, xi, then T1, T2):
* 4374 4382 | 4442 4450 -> 0.93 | 153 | 164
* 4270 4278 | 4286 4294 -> 1.05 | 146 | 138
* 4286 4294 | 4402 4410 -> 0.89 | 138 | 154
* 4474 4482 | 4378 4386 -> 1.10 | 165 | 148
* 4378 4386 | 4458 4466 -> 0.95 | 148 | 155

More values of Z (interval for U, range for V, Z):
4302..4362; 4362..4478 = 0.90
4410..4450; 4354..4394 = 1.04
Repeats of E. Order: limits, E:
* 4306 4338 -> -5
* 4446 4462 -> 3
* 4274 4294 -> 7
